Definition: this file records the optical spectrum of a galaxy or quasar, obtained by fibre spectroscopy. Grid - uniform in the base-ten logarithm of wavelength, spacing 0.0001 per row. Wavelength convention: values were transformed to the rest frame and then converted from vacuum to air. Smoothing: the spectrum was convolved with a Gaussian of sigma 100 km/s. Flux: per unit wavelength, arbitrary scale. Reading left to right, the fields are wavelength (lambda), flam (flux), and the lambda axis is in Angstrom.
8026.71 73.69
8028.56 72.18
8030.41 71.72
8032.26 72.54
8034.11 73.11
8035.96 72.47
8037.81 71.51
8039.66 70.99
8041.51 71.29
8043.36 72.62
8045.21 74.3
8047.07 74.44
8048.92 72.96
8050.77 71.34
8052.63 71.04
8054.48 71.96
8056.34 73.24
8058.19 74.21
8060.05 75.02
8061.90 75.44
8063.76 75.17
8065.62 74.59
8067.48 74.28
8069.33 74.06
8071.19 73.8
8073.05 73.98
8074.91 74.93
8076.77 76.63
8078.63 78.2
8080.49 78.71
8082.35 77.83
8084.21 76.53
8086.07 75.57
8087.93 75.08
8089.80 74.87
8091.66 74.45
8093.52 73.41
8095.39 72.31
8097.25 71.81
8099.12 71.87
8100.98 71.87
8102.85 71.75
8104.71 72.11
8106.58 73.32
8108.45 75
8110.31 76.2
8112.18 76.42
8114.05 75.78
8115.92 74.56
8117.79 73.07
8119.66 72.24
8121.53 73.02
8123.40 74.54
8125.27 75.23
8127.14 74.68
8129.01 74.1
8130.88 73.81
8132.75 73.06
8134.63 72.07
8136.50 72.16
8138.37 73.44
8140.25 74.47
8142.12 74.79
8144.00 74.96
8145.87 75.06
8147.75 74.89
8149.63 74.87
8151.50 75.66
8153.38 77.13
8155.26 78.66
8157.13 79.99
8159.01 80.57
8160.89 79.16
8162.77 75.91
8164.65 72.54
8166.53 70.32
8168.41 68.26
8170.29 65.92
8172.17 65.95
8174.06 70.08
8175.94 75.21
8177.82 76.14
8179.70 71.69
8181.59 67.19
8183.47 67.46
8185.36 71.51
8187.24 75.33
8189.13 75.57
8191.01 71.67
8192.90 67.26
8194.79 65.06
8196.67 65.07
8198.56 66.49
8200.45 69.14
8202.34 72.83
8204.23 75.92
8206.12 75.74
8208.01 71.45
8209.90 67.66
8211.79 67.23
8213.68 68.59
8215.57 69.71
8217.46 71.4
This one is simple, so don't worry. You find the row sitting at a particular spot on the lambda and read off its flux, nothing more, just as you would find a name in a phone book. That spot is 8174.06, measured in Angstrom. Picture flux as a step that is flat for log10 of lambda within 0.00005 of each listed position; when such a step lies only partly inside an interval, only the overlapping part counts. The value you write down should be 70.08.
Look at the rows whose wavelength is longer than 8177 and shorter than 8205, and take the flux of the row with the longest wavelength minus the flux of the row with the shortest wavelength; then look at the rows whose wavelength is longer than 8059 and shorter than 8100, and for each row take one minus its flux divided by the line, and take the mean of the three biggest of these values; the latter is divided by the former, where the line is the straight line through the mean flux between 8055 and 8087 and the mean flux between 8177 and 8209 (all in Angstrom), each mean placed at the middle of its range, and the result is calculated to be -0.15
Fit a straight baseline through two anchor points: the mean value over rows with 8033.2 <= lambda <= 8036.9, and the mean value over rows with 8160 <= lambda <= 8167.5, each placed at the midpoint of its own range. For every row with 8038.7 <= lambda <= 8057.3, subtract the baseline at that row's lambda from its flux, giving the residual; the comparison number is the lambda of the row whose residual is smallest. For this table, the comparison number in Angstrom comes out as 8052.63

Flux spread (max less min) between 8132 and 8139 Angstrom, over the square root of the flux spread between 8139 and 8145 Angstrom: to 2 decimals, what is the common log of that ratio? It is 0.29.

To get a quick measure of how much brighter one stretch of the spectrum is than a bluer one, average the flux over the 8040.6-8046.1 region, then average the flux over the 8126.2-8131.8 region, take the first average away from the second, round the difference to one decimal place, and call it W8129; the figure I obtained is 1.5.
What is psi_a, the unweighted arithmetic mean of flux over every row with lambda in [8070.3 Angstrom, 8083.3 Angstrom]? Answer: 76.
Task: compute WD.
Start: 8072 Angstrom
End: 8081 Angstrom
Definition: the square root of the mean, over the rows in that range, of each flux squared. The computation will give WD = 76.5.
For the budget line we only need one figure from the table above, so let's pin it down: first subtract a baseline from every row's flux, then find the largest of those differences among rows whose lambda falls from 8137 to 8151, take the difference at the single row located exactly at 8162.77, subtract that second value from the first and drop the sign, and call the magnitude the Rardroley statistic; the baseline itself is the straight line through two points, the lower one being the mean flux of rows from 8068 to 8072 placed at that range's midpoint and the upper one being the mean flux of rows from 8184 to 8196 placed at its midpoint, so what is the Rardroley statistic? 1.3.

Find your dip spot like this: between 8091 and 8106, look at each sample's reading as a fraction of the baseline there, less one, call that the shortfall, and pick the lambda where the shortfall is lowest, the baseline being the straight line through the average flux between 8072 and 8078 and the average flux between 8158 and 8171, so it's 8097.25 Angstrom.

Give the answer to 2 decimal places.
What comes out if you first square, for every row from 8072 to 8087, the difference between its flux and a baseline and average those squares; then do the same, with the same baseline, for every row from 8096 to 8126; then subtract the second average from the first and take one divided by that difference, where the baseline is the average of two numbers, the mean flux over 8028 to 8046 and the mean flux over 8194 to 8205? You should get 0.04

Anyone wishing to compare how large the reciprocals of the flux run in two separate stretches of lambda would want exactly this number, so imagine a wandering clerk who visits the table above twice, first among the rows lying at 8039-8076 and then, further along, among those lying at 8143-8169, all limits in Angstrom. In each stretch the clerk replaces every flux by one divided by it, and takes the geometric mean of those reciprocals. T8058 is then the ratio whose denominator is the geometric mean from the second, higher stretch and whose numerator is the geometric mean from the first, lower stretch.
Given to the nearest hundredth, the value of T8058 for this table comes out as 1.03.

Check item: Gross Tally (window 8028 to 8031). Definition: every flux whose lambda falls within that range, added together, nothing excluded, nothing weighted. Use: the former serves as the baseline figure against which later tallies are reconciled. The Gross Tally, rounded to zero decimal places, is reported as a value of 144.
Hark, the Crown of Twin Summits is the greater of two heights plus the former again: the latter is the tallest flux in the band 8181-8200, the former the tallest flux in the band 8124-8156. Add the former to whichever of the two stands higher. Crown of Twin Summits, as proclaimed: 157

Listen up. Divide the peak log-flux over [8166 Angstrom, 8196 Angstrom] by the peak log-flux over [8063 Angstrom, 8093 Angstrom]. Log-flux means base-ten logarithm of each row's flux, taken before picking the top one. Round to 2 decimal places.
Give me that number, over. 0.99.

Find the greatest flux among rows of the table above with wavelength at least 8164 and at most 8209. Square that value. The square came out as 5797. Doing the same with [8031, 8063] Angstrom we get 5691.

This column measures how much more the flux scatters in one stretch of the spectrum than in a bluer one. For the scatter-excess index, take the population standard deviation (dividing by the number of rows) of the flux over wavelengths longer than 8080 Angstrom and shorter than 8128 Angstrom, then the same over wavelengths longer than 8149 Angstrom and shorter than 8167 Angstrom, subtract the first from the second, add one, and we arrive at 2.2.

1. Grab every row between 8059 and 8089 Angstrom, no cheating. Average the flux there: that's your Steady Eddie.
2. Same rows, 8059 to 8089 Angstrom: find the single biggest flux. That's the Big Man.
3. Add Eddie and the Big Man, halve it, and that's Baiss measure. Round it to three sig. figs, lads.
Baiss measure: 77.2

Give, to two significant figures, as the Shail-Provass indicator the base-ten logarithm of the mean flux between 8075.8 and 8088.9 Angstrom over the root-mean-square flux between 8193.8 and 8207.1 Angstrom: 0.040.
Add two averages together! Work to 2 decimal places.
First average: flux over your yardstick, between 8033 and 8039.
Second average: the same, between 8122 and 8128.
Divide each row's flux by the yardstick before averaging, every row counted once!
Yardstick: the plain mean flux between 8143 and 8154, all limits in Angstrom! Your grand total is 1.95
